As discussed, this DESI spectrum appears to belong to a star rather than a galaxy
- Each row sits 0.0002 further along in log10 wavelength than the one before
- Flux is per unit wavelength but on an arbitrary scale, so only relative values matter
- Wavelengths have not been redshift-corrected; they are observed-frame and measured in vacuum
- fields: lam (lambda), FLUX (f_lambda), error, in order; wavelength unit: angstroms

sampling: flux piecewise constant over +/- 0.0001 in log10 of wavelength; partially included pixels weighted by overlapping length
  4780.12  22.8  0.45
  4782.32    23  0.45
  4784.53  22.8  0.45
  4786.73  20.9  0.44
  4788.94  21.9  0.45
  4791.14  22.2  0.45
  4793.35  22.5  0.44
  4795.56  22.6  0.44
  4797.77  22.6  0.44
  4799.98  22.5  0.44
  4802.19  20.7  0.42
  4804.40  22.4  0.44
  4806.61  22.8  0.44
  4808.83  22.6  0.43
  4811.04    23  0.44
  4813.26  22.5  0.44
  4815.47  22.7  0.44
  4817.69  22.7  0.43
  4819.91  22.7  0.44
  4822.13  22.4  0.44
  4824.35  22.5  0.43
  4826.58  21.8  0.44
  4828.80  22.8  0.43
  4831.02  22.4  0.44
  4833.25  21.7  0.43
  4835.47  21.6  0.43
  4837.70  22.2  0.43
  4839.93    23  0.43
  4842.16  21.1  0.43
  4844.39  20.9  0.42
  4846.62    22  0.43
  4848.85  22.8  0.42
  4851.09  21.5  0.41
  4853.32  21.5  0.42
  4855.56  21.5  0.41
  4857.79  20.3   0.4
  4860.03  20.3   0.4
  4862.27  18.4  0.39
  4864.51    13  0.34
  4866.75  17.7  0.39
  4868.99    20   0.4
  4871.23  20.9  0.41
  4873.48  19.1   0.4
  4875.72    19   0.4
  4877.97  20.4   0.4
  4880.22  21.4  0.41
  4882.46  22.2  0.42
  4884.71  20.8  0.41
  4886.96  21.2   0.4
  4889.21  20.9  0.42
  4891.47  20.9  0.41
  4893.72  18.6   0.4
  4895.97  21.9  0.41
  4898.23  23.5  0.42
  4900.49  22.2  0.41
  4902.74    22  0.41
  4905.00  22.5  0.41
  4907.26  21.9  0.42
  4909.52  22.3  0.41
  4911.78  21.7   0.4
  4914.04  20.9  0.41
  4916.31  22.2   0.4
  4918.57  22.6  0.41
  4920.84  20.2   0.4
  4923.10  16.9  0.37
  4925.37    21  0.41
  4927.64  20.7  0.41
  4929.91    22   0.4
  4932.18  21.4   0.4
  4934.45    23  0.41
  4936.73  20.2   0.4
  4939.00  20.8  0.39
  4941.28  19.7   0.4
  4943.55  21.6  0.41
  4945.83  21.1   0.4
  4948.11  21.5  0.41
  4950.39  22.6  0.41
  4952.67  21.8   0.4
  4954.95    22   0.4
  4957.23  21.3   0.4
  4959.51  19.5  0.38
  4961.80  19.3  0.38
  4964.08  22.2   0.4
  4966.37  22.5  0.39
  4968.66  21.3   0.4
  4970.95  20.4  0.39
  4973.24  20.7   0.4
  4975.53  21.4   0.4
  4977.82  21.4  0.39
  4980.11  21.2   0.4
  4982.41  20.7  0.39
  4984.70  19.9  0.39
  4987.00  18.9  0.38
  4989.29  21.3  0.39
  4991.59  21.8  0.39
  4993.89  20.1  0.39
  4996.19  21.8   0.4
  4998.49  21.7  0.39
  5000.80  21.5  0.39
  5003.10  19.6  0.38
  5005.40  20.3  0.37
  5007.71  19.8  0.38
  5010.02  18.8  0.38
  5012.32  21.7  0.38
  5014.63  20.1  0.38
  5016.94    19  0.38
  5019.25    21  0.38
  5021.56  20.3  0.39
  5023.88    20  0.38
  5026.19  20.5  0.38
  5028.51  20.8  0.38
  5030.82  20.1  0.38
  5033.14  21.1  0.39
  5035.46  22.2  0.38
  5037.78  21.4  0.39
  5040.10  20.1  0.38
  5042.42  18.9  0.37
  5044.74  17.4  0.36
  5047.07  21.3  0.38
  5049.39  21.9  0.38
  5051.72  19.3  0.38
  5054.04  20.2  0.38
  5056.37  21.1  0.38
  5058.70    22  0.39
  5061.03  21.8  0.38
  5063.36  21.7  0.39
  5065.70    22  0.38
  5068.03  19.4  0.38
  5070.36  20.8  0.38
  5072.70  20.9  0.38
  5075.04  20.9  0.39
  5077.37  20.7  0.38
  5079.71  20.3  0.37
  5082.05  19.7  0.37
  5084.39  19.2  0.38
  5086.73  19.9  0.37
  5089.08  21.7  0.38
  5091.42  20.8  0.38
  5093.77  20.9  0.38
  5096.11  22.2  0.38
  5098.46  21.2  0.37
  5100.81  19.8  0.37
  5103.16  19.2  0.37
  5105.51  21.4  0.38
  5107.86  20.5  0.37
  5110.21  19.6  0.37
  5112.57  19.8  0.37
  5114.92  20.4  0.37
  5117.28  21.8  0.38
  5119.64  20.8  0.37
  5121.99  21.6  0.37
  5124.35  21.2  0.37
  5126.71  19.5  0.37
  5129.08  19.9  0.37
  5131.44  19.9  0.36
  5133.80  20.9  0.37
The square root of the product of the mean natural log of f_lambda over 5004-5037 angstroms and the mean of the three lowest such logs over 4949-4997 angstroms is 2.986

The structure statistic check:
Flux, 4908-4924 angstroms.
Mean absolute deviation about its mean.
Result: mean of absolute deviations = 1.4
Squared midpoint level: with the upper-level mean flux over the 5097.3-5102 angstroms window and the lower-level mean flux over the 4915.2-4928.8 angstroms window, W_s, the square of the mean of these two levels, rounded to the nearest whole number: 422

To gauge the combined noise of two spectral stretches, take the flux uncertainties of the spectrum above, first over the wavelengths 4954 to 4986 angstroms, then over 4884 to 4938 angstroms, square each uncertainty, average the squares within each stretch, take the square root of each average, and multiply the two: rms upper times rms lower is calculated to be 0.160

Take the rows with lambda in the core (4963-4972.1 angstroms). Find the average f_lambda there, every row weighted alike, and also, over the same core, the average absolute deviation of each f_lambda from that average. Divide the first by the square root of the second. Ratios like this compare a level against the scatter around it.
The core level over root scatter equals 24.9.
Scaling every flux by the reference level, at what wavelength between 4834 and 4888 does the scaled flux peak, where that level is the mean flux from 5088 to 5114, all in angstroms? 4839.93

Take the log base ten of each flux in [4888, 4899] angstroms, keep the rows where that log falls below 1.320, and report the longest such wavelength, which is 4893.72 angstroms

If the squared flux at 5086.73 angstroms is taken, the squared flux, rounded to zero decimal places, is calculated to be 396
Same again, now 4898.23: 552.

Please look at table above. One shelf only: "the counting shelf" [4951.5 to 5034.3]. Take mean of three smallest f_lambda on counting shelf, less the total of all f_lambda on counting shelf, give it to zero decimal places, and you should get -727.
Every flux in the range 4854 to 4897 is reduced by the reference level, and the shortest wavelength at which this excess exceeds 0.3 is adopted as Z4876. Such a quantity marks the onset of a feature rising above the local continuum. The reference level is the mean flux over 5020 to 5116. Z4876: 4855.56 angstroms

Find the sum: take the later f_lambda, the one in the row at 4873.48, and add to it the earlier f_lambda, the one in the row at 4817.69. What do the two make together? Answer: 41.8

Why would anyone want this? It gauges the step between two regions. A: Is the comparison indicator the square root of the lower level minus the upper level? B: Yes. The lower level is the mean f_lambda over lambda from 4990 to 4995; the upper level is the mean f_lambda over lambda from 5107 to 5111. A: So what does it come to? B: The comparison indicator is 0.95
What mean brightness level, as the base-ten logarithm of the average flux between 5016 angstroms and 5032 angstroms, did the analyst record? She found 1.31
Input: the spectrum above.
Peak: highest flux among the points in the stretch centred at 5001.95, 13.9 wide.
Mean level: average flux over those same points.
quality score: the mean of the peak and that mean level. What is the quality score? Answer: 21.3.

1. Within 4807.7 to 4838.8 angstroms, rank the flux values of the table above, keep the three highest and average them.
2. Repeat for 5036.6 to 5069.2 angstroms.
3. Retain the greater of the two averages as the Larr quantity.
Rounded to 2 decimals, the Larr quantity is 22.83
